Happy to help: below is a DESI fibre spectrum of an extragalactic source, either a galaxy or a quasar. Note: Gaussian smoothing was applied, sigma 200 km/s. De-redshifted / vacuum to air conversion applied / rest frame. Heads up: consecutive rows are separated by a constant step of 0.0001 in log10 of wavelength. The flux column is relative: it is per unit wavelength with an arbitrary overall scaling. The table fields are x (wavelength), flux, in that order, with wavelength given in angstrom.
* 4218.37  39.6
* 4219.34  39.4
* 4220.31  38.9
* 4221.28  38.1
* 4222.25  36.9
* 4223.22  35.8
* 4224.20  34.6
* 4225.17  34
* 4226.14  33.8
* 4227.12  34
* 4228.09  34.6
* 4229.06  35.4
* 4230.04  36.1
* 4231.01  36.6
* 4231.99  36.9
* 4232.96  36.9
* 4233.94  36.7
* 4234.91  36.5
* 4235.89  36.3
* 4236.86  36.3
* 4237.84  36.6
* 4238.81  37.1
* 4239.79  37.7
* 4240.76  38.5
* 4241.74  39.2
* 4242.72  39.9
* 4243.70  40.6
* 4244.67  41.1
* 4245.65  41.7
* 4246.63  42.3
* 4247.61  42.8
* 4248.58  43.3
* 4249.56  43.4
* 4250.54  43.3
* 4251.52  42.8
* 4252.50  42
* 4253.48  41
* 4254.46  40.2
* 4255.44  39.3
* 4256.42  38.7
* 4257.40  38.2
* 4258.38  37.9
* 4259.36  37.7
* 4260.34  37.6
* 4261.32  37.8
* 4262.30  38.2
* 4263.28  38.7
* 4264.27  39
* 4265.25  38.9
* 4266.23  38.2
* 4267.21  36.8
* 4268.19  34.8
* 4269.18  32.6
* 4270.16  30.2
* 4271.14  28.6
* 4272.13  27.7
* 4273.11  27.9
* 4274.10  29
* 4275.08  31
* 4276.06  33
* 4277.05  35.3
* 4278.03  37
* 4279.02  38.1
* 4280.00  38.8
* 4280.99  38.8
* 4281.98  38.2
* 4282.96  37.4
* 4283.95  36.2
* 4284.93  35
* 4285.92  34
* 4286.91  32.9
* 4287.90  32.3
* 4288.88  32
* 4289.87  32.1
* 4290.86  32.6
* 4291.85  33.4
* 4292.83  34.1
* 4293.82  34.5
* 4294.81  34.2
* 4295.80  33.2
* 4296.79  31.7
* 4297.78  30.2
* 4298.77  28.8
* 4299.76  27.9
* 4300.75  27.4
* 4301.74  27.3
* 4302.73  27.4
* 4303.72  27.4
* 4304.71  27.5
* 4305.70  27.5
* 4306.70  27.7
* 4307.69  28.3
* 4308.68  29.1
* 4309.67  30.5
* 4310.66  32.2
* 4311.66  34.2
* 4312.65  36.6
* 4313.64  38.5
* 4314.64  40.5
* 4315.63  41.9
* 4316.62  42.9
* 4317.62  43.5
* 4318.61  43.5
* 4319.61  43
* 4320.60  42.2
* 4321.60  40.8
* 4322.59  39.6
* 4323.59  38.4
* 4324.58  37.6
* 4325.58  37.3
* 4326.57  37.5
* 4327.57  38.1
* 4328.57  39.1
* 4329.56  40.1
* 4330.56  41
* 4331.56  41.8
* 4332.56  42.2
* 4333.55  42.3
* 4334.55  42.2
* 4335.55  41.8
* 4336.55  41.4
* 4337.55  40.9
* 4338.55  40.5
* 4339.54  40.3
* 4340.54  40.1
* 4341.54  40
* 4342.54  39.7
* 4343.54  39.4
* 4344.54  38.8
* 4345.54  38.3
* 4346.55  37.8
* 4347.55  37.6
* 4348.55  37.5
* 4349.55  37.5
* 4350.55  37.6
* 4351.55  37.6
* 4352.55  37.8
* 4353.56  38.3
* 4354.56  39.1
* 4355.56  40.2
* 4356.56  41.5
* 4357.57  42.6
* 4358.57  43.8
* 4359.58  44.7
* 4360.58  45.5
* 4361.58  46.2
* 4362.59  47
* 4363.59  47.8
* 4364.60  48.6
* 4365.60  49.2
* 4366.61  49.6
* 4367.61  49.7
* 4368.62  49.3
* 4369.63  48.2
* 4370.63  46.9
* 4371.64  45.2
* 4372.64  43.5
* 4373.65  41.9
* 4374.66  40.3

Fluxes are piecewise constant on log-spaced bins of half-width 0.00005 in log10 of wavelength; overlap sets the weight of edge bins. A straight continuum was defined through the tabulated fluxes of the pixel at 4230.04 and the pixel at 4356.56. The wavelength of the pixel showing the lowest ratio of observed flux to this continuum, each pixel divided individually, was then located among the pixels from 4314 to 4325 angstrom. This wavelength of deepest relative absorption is 4324.58 angstrom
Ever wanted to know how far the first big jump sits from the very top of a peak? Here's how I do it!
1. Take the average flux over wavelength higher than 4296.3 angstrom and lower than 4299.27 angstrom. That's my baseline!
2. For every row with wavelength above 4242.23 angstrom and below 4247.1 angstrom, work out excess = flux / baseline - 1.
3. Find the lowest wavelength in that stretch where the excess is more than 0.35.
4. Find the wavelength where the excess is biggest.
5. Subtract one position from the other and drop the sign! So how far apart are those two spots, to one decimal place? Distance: 2.0 angstrom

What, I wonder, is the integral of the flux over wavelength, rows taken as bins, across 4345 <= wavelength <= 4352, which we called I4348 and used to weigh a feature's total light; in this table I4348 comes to 264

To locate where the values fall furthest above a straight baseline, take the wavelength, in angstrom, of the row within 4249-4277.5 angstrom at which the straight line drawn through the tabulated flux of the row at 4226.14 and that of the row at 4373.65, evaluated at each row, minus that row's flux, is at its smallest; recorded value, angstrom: 4249.56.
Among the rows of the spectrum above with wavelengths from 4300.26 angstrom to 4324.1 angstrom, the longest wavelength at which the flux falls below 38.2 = 4312.65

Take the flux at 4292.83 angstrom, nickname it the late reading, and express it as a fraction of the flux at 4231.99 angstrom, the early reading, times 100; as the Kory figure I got 92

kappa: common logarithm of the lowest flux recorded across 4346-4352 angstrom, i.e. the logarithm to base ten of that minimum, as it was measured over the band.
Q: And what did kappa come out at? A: 1.57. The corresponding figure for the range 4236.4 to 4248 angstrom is 1.56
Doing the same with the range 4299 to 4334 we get 1.44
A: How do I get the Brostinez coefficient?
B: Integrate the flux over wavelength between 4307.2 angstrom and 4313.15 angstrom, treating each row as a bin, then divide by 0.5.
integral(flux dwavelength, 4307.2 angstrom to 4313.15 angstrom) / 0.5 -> 379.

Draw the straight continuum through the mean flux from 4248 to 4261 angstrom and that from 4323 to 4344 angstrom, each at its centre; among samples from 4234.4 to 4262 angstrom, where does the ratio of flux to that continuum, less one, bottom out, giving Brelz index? 4235.89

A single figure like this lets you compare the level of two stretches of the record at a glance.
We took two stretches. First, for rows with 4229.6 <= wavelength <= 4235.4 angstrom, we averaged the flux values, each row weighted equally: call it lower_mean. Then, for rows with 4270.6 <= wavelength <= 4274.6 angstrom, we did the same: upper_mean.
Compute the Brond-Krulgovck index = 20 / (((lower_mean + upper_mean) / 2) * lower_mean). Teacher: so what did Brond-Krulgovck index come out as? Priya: 0.0168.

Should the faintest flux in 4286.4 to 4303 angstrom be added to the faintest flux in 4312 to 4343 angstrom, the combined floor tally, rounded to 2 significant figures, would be 64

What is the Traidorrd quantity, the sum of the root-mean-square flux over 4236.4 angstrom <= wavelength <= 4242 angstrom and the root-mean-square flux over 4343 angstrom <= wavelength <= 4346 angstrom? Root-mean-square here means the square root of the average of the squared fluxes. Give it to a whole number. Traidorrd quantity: 76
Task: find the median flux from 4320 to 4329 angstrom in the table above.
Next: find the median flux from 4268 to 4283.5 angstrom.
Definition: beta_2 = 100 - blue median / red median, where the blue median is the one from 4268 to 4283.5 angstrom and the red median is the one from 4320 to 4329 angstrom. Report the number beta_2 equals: 99.1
